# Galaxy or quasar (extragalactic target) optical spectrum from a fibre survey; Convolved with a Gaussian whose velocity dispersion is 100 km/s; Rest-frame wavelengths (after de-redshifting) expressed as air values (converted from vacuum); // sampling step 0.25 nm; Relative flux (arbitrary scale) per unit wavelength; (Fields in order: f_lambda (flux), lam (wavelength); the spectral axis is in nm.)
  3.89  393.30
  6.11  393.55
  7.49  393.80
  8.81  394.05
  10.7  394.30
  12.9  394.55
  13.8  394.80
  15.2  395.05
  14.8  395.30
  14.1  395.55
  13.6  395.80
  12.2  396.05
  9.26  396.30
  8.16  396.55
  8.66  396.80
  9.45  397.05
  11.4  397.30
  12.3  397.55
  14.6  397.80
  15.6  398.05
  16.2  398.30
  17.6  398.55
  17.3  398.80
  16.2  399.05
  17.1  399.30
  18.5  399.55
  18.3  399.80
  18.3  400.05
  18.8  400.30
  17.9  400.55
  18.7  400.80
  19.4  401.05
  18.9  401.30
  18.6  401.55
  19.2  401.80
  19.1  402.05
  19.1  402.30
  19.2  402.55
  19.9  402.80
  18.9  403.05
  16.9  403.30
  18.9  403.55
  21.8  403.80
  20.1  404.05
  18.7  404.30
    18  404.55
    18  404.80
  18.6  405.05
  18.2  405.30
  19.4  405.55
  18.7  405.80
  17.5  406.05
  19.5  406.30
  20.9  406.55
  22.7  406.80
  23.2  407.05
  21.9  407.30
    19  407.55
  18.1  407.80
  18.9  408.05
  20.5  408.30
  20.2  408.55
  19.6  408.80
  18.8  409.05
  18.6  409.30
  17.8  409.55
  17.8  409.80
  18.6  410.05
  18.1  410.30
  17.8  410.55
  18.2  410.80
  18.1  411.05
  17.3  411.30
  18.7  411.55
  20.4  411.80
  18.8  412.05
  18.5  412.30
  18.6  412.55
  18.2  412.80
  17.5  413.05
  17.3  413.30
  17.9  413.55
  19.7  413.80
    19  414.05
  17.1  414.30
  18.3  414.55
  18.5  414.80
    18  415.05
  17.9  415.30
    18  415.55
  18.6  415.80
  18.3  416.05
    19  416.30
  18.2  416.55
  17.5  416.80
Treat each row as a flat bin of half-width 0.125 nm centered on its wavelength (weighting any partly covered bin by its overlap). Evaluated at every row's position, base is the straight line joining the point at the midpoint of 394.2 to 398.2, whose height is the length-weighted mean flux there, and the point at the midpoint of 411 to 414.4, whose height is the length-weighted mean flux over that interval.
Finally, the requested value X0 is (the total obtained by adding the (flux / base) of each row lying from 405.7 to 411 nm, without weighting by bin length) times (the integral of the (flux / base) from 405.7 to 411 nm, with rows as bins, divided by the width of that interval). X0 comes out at 28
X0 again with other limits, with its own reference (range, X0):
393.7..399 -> 22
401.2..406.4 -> 33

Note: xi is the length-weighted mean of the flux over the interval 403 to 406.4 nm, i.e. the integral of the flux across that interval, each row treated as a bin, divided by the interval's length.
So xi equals 18.8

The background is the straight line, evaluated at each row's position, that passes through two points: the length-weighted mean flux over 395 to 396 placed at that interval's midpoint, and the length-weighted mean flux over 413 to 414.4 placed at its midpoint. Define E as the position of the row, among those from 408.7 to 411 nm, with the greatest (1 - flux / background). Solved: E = 410.55 nm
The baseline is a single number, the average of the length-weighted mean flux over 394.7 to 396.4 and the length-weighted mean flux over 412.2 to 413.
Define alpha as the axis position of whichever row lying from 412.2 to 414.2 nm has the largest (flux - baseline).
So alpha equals 413.80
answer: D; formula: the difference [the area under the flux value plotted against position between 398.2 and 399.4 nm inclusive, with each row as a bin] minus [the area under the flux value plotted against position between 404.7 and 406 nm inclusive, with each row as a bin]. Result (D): -3.8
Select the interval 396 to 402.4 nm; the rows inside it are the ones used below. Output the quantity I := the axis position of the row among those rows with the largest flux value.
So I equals 401.05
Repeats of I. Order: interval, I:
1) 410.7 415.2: 411.80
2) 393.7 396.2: 395.05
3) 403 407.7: 407.05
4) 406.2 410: 407.05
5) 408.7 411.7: 408.80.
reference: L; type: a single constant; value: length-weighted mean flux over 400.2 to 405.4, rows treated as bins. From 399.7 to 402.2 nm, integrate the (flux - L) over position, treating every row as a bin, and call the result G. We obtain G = -0.4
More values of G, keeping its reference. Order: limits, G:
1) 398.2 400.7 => -3.1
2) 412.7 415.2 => -1.9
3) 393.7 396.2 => -16.3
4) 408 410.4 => 0.0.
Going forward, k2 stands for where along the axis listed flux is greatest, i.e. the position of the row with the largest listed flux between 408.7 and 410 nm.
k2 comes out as 408.80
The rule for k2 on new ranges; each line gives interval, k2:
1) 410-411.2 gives 410.05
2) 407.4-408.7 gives 408.30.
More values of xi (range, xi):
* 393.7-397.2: 11.4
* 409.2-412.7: 18.4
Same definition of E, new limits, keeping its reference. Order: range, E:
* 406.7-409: 407.80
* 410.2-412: 411.30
